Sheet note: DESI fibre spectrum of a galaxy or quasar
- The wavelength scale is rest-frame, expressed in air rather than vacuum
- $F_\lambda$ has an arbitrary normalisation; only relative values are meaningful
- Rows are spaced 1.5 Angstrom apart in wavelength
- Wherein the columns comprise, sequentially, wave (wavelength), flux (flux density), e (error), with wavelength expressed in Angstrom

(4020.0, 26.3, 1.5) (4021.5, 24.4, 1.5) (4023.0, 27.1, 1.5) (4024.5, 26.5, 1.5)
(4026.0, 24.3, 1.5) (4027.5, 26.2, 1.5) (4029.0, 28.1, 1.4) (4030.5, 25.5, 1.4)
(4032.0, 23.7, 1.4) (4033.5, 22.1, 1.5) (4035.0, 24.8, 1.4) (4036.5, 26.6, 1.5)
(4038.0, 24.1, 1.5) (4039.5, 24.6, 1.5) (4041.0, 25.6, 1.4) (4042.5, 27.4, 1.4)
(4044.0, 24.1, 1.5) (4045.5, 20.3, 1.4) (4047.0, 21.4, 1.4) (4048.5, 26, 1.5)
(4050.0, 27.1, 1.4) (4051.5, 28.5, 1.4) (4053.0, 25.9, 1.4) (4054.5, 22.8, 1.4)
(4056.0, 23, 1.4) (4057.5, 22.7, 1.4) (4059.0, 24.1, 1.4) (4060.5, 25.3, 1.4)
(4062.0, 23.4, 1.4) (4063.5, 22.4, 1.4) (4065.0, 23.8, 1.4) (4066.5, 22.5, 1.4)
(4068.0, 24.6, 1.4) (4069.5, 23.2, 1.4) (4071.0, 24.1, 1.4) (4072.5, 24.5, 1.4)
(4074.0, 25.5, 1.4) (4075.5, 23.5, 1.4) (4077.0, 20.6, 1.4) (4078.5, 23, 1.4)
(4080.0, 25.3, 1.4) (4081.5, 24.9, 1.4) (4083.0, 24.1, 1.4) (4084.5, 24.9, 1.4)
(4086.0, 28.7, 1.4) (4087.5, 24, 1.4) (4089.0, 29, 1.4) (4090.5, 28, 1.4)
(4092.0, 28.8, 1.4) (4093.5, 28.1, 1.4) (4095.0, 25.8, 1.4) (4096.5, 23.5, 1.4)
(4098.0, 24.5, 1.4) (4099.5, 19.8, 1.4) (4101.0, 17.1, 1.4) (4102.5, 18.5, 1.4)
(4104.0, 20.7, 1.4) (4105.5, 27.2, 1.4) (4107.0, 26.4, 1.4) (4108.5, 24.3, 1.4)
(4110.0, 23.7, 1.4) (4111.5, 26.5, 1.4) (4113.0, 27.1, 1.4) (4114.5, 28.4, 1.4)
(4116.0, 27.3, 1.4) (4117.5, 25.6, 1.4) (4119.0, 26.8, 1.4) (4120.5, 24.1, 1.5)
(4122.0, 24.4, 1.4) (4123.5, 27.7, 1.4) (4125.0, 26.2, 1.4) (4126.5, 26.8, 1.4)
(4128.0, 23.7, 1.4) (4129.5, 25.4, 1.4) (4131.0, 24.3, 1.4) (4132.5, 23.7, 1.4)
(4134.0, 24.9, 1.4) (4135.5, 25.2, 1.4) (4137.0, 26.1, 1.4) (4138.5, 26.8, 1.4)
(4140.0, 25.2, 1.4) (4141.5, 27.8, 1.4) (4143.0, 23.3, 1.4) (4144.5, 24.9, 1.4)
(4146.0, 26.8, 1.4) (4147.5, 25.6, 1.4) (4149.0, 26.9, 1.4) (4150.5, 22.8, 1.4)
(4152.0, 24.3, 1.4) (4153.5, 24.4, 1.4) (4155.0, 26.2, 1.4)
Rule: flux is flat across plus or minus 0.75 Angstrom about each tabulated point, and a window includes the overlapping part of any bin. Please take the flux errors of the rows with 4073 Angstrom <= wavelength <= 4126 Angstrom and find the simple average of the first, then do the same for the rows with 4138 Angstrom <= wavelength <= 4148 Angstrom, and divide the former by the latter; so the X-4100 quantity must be 1.002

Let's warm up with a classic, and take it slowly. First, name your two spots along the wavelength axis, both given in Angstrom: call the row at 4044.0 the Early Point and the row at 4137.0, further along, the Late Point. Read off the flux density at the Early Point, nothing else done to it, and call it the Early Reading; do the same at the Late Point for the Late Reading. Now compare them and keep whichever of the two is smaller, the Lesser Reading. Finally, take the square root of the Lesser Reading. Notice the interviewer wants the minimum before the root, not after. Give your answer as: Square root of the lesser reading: 4.91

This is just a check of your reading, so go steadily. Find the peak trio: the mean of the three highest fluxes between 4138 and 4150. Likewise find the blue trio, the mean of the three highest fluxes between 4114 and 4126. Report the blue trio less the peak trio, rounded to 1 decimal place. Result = 0.6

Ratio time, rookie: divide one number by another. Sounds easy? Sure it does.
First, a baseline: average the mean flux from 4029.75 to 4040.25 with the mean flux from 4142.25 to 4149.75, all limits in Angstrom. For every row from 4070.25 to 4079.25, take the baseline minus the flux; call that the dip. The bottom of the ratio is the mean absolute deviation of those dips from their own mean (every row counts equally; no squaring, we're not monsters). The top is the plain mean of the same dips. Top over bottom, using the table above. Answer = 1.3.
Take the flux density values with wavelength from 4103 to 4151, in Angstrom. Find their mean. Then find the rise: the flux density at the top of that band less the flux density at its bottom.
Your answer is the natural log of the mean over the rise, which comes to 2.5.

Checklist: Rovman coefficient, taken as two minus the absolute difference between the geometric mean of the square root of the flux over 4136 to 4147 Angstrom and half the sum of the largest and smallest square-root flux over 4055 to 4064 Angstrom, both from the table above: 1.80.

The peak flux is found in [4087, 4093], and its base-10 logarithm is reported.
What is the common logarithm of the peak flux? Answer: 1.46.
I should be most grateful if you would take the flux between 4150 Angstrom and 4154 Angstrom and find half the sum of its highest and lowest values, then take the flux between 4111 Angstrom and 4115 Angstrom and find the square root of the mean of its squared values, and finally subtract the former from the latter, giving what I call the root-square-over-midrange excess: 3.7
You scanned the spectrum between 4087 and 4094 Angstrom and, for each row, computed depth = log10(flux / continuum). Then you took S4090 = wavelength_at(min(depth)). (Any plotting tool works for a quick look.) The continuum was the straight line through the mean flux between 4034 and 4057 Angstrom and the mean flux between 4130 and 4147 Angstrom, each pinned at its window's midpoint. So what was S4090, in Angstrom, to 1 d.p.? 4087.5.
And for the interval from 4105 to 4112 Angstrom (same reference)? 4110.0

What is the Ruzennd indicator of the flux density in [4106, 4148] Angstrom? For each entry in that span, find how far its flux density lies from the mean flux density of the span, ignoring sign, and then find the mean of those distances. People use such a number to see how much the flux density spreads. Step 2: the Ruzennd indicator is 1.2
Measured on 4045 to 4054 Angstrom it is 2.7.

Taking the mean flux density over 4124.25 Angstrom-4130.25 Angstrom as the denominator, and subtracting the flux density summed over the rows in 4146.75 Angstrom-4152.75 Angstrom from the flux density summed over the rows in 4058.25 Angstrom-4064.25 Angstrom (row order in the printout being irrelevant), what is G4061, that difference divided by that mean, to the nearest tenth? -0.2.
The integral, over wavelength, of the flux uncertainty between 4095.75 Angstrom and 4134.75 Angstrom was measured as 55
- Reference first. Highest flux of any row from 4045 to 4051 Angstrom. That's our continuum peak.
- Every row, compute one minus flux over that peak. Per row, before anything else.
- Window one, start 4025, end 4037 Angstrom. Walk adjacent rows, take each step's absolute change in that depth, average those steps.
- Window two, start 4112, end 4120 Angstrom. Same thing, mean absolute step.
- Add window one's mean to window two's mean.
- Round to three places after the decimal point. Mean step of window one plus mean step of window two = 0.124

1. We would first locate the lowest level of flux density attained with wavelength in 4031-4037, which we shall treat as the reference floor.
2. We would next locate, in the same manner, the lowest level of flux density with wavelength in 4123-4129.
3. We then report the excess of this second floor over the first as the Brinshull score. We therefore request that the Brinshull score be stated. 1.6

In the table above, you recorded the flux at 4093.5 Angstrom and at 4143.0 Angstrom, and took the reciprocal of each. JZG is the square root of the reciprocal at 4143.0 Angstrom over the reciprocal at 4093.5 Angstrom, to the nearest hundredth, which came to 1.10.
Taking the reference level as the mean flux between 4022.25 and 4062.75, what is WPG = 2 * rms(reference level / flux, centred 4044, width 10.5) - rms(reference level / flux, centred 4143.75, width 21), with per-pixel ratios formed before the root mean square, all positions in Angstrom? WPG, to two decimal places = 1.10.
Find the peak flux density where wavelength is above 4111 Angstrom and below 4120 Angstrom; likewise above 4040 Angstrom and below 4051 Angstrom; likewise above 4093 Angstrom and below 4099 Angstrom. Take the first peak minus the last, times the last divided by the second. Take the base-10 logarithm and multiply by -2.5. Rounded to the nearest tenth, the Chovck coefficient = 1.3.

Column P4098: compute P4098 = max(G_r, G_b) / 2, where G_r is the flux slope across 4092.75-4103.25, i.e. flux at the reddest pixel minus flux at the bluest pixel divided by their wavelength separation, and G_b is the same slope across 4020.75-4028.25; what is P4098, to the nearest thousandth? 0.150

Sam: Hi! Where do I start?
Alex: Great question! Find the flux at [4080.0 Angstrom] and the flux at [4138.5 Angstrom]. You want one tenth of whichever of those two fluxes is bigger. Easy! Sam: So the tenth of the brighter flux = 2.68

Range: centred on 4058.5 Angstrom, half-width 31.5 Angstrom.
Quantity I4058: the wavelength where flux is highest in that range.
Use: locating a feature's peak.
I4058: 4089.0 Angstrom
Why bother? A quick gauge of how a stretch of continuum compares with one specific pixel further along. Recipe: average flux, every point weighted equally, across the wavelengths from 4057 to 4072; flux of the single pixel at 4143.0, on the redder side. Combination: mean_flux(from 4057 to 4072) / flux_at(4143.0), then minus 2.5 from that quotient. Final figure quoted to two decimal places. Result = -1.49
